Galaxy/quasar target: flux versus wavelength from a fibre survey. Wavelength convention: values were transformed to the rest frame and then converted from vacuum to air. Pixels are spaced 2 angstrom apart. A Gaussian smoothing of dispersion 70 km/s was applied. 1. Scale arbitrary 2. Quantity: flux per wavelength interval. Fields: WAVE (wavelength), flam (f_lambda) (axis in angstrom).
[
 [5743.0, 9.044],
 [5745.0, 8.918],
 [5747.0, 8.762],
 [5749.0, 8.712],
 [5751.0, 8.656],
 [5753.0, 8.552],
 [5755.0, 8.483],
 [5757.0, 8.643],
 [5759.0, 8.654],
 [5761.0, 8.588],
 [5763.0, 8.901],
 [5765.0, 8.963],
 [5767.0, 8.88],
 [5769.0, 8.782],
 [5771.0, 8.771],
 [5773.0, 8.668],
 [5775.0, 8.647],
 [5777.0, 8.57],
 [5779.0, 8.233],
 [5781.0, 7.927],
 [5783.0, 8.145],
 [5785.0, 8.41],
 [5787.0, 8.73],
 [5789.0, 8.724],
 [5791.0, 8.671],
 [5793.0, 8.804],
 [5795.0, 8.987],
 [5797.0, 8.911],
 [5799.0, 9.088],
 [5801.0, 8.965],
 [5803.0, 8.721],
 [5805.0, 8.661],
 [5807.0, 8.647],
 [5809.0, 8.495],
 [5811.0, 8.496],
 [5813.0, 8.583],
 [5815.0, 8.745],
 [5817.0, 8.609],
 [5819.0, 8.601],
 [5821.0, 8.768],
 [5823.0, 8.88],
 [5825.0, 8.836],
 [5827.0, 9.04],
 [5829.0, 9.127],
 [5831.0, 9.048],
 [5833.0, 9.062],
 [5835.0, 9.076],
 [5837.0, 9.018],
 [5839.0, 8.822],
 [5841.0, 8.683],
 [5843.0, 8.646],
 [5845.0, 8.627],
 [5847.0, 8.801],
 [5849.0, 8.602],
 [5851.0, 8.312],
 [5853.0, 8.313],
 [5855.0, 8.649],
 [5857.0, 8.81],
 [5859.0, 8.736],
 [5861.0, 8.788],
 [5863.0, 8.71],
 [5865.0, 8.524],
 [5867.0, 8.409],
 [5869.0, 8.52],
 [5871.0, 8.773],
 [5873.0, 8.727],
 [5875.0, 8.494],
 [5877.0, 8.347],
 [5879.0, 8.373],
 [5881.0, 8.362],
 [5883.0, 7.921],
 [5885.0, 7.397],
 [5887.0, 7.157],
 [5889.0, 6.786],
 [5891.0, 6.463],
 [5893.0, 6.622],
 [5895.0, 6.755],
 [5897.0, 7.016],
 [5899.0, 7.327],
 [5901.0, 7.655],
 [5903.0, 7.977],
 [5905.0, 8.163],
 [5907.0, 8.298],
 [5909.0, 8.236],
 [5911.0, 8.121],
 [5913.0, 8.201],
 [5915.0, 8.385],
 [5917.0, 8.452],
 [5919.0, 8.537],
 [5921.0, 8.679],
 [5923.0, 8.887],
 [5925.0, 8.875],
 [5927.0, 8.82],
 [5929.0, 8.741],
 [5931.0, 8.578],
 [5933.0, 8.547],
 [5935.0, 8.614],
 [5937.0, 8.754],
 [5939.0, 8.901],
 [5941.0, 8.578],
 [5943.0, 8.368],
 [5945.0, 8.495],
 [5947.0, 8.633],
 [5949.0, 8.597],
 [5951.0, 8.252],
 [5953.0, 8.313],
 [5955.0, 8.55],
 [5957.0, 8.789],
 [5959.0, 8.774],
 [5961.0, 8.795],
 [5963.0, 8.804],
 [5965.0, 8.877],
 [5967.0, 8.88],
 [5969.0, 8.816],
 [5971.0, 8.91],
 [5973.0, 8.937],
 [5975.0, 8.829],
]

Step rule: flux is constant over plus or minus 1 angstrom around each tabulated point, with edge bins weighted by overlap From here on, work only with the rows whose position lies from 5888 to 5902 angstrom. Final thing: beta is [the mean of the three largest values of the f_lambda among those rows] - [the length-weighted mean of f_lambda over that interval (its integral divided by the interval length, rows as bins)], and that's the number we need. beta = 0.39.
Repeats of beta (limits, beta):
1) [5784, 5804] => 0.21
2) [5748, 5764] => 0.11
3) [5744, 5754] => 0.08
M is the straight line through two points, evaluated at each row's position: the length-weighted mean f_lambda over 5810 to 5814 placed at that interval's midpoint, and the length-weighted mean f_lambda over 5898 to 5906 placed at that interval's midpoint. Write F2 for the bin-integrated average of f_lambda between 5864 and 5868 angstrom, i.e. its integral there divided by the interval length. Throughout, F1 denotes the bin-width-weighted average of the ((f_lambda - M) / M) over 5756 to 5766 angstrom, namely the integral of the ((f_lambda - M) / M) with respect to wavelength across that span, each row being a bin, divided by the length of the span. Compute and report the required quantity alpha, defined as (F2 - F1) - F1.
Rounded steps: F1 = -0.02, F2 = 8.5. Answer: 8.5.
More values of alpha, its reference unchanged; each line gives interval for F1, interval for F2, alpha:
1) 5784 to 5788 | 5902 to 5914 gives 8.2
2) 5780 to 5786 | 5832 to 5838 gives 9.2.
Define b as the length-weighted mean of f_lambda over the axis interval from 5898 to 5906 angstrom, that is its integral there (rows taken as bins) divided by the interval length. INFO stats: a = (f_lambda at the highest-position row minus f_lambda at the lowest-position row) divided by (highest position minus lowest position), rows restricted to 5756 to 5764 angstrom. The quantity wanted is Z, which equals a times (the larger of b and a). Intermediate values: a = 0.04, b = 7.78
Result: 0.3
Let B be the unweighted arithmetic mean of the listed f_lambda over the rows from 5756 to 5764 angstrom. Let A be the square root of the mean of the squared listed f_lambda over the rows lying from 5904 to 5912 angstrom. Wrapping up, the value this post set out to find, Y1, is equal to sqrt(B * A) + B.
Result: 17.1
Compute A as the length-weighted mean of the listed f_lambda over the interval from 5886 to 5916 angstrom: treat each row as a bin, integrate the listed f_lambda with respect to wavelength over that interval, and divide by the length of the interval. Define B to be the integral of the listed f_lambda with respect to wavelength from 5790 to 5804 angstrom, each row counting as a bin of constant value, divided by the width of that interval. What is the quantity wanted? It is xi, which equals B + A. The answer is 16.4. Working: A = 7.54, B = 8.88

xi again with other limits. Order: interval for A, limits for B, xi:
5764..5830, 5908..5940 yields 17.3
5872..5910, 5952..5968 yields 16.4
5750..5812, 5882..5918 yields 16.3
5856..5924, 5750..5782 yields 16.7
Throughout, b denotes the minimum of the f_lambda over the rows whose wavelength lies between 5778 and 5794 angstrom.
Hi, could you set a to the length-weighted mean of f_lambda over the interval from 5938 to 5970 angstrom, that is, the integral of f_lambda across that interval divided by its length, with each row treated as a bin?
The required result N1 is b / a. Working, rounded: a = 8.65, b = 7.927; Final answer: 0.92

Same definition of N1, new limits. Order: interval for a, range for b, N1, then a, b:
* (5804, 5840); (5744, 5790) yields 0.90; 8.81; 7.927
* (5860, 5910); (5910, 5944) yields 1.03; 7.91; 8.121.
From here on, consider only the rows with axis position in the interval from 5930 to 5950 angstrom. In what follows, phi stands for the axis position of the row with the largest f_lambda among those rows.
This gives 5939.0 angstrom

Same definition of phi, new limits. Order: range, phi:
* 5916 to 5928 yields 5923.0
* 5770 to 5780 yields 5771.0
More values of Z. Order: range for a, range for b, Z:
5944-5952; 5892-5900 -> -0.3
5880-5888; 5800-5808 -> -1.8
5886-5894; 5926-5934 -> -0.8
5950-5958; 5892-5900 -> 0.6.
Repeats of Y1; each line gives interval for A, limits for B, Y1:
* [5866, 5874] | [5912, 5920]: 16.9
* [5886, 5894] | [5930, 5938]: 16.3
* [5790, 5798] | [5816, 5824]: 17.5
